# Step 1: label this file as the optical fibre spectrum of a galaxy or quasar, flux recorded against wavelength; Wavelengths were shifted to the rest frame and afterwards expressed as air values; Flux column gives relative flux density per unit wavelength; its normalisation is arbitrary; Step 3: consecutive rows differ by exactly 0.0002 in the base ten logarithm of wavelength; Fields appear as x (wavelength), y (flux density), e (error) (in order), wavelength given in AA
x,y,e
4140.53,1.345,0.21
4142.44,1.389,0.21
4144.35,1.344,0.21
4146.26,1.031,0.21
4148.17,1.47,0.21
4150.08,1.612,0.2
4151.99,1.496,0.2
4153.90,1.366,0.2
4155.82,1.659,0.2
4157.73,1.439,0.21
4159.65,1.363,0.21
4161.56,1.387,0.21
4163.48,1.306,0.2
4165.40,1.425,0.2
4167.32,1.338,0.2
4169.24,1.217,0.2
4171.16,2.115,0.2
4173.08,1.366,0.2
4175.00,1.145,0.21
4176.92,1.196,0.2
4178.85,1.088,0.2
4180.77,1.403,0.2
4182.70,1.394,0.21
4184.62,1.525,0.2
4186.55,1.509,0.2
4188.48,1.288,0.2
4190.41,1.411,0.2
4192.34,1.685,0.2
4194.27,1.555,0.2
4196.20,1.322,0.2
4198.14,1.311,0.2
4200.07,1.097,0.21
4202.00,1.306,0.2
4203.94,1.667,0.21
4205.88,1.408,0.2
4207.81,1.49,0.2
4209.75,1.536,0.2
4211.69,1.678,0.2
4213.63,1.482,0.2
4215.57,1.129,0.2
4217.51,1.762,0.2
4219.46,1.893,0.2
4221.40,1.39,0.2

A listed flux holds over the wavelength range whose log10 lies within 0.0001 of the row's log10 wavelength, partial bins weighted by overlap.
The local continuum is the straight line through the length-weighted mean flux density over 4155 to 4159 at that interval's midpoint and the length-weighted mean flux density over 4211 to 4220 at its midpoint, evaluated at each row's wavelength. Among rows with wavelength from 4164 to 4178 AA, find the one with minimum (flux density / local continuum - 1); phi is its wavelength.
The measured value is 4175.00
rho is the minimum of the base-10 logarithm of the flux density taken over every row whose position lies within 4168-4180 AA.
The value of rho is 0.037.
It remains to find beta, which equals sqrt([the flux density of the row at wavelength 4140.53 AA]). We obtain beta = 1.16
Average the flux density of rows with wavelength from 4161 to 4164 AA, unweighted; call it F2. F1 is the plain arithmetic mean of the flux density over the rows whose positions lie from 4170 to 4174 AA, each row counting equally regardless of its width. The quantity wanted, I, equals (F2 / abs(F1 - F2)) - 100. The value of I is -97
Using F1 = 1.74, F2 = 1.35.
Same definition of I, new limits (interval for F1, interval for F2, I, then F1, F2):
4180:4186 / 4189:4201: -68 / 1.44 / 1.40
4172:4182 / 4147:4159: -94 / 1.24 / 1.51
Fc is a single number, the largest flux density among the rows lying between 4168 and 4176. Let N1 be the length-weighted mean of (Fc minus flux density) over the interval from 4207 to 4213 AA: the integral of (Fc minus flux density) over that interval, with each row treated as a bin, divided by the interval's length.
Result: 0.55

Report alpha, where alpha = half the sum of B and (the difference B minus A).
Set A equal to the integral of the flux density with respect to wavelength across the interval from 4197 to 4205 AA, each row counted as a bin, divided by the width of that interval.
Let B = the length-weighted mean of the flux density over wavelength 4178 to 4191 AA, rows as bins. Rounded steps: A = 1.34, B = 1.376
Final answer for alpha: 0.70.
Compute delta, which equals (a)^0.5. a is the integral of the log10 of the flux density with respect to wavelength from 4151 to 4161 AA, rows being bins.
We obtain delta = 1.28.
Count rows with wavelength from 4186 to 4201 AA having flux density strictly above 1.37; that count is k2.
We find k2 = 4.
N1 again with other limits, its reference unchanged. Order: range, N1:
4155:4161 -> 0.64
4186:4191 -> 0.72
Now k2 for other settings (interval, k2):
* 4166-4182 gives 2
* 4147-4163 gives 6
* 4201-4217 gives 6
